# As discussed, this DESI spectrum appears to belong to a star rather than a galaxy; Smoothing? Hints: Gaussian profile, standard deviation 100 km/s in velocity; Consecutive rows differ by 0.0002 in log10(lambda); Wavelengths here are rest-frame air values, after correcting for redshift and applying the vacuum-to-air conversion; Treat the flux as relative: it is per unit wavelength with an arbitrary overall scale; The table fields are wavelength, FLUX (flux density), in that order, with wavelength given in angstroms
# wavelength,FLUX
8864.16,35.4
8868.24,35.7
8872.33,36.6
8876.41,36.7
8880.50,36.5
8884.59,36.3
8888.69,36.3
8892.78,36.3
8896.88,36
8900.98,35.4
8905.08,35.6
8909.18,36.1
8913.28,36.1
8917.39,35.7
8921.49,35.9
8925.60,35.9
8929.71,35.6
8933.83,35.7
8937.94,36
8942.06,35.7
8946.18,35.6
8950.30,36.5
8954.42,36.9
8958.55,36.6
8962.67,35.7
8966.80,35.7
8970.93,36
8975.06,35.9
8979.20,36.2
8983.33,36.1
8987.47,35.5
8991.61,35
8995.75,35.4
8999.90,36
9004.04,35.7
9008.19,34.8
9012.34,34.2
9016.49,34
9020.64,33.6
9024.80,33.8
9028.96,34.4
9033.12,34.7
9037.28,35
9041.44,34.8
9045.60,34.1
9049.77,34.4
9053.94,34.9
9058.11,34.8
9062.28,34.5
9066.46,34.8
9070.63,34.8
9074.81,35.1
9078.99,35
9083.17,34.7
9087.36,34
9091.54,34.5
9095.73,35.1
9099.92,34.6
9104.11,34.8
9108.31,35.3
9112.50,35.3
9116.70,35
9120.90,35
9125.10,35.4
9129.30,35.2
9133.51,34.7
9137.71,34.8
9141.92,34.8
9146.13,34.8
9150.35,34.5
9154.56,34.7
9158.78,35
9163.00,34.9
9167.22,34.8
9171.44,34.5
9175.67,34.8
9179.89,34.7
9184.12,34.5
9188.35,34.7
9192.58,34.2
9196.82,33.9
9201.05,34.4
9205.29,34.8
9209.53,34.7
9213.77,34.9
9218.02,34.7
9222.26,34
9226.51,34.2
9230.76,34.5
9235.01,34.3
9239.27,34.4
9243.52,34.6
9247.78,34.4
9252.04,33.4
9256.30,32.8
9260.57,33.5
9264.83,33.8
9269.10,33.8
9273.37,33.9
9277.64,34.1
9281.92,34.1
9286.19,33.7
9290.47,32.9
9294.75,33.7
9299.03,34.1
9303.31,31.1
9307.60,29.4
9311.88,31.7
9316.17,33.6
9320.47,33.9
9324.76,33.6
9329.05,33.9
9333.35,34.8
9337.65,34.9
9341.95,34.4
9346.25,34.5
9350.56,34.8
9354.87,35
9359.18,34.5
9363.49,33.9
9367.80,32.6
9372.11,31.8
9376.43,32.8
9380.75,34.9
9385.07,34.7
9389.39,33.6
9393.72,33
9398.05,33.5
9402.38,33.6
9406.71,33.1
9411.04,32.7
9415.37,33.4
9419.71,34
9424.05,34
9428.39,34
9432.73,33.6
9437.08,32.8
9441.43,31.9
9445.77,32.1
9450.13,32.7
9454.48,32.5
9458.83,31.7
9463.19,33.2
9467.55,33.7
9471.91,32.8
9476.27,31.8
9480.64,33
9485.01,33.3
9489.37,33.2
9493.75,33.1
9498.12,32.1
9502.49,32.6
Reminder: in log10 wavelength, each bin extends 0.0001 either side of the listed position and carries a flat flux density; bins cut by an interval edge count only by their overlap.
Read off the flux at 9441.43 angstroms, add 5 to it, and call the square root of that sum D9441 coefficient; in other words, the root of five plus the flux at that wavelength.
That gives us 6.07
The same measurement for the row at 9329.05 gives 6.24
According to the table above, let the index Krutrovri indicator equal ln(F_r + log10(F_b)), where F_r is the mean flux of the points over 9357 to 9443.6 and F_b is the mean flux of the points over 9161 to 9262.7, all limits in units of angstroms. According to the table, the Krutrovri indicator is 3.55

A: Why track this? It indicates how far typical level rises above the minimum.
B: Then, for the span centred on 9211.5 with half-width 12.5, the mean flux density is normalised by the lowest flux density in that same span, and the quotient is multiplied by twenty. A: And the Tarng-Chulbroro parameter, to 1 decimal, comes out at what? 20.3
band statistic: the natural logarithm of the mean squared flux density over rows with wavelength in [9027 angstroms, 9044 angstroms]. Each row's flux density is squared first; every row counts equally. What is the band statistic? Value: 7.095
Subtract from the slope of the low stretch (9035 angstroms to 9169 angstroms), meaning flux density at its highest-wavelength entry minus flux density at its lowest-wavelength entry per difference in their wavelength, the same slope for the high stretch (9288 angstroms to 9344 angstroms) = -0.031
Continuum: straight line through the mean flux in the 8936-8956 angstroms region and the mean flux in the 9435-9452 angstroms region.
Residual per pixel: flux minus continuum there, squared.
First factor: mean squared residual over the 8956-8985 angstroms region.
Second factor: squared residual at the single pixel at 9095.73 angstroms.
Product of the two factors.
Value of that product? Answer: 0.00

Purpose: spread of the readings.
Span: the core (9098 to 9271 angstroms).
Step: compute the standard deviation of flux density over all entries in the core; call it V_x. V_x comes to 0.53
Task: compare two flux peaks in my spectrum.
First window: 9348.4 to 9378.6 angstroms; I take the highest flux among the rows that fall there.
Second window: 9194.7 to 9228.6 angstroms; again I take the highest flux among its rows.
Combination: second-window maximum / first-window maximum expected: 1.00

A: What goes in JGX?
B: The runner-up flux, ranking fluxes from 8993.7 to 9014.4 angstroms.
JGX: 35.7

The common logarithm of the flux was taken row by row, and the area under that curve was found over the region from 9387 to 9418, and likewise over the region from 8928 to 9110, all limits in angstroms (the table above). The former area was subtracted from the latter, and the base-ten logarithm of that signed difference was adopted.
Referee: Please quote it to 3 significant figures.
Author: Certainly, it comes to 2.37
